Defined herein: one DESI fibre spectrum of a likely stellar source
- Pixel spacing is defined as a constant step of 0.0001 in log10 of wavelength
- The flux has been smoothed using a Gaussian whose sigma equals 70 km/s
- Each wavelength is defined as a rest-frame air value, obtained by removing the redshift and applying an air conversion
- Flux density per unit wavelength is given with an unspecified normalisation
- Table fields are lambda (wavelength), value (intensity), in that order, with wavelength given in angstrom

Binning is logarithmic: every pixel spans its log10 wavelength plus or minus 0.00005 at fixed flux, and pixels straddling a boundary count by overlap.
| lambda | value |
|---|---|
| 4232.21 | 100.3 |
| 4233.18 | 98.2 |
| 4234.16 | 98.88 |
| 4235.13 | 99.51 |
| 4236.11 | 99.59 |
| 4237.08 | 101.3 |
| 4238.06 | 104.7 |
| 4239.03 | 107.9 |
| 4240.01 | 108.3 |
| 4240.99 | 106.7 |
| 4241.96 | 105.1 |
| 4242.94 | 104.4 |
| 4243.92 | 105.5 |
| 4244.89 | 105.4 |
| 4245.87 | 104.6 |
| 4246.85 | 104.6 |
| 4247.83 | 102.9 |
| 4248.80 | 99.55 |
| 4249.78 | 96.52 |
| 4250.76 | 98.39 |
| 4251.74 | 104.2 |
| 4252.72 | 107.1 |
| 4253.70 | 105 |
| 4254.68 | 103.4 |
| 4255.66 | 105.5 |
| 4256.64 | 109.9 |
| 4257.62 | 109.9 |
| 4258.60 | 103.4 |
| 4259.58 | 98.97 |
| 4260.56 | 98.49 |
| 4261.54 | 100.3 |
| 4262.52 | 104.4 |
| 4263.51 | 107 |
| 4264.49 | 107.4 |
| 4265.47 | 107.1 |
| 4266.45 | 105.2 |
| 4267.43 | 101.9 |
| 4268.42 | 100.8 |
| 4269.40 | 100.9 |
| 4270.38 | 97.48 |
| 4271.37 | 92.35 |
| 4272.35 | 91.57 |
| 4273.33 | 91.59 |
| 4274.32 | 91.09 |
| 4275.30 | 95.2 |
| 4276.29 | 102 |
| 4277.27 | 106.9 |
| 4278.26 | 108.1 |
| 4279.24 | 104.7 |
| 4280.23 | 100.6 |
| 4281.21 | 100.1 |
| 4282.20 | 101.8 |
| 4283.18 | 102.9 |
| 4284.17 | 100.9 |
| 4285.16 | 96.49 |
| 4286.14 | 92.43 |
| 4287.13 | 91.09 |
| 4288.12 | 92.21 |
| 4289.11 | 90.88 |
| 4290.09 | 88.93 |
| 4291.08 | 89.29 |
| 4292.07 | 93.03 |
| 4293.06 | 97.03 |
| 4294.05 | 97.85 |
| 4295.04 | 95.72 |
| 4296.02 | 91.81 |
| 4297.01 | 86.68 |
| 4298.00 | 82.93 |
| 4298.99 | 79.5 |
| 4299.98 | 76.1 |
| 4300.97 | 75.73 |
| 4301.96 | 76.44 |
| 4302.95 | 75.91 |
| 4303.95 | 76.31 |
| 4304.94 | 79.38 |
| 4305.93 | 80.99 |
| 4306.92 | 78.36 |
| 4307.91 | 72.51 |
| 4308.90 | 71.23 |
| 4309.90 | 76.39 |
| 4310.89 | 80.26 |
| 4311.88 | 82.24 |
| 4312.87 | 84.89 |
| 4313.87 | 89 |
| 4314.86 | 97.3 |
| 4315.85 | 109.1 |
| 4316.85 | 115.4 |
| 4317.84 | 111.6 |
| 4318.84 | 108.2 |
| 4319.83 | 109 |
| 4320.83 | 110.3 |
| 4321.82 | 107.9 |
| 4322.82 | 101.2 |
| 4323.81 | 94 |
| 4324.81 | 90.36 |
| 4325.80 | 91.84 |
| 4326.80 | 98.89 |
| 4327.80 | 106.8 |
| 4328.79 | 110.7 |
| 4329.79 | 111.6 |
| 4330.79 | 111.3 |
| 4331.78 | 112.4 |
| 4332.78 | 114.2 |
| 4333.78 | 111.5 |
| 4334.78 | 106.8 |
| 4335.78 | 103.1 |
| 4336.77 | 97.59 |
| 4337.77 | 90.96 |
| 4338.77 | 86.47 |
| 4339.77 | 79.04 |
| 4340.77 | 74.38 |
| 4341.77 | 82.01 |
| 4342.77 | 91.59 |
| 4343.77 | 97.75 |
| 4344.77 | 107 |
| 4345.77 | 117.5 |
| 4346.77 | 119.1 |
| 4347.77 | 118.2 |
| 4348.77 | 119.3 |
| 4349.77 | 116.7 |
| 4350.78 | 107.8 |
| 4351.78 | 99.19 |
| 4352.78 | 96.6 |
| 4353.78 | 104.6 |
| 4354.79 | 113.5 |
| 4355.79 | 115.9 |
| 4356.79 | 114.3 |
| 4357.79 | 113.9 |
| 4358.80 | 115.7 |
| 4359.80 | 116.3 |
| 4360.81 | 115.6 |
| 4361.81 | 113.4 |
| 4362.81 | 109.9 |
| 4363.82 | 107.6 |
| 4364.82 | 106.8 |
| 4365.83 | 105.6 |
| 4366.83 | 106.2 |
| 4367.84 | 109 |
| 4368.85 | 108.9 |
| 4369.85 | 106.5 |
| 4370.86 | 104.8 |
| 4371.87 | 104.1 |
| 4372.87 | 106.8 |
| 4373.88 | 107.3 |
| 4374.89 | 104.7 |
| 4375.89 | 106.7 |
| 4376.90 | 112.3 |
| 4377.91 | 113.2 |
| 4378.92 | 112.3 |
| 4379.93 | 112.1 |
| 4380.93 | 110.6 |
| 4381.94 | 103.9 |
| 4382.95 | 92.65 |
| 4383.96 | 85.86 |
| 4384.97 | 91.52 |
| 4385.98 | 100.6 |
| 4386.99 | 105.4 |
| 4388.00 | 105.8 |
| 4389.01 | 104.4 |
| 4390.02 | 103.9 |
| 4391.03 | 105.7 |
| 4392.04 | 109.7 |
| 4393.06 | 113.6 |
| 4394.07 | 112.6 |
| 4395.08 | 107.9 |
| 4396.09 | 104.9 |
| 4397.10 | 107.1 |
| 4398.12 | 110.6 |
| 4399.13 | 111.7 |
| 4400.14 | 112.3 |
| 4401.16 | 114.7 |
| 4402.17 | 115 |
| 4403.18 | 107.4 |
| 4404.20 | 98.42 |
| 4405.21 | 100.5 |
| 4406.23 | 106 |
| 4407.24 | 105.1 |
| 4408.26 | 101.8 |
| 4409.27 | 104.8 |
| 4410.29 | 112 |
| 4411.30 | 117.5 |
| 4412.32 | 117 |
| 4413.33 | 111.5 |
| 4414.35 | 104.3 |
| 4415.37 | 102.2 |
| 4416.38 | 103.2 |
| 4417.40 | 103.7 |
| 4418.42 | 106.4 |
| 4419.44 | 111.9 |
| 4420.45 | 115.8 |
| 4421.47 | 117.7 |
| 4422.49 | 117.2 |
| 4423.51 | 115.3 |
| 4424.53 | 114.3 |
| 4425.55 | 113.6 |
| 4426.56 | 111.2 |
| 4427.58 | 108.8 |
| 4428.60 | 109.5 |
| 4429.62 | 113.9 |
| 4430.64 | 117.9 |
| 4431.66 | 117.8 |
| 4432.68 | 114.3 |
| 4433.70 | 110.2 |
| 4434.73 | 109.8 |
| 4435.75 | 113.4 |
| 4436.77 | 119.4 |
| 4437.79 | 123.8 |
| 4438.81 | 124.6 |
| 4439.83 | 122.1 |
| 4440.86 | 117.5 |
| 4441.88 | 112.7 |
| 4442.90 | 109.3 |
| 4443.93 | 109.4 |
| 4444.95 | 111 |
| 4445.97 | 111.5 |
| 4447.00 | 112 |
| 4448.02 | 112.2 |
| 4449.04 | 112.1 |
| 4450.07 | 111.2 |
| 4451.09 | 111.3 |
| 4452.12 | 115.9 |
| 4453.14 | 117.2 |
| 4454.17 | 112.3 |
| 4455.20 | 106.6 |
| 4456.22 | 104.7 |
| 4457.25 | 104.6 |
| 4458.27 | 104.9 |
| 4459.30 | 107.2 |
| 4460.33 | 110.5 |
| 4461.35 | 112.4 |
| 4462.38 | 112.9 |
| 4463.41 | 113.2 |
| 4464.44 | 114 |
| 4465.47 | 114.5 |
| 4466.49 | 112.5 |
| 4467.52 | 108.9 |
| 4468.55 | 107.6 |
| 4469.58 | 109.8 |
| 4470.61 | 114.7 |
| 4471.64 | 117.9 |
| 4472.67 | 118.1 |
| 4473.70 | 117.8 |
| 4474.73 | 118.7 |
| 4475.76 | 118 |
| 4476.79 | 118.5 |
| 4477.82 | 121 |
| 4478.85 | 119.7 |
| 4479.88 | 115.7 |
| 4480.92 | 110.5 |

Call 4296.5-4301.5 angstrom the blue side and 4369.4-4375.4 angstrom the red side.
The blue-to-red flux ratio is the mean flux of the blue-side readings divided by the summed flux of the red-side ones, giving 0.126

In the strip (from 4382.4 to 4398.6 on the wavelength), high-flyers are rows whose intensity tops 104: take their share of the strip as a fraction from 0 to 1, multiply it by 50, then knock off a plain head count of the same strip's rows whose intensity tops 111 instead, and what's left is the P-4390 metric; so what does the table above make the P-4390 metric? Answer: 32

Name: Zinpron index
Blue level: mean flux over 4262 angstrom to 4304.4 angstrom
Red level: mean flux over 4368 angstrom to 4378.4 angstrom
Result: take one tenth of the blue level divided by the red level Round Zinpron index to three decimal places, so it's 0.088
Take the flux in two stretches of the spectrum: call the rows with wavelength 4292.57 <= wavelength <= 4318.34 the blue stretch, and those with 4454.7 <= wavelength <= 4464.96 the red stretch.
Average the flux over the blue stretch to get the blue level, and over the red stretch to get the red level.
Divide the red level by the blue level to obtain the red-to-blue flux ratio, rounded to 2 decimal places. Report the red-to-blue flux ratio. 1.27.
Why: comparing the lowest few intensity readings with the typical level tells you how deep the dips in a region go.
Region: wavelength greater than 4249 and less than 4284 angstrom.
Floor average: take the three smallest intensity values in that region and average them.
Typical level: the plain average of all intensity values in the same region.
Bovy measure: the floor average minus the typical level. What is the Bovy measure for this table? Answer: -10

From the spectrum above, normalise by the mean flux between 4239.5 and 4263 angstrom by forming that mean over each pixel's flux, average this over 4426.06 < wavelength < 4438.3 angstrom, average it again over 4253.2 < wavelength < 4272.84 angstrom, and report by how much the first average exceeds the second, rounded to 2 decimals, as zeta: -0.10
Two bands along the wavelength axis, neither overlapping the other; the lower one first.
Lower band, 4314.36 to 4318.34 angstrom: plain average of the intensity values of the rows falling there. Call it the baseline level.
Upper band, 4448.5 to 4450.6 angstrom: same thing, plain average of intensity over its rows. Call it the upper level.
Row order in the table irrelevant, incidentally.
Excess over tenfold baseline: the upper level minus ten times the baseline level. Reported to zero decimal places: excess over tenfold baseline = -972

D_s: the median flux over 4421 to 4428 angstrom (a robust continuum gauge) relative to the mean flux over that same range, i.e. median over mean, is 1.00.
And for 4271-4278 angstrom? 0.96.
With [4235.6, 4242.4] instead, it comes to 1.00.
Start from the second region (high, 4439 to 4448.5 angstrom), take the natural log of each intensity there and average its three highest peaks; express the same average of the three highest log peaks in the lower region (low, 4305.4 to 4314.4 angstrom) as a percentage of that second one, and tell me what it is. 93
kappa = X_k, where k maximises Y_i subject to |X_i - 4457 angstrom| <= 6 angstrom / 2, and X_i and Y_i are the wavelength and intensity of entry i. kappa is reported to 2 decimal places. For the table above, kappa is 4454.17 angstrom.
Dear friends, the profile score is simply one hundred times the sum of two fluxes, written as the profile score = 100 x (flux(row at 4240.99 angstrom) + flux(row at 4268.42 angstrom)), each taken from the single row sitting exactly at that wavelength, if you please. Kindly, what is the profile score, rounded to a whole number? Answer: 20750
